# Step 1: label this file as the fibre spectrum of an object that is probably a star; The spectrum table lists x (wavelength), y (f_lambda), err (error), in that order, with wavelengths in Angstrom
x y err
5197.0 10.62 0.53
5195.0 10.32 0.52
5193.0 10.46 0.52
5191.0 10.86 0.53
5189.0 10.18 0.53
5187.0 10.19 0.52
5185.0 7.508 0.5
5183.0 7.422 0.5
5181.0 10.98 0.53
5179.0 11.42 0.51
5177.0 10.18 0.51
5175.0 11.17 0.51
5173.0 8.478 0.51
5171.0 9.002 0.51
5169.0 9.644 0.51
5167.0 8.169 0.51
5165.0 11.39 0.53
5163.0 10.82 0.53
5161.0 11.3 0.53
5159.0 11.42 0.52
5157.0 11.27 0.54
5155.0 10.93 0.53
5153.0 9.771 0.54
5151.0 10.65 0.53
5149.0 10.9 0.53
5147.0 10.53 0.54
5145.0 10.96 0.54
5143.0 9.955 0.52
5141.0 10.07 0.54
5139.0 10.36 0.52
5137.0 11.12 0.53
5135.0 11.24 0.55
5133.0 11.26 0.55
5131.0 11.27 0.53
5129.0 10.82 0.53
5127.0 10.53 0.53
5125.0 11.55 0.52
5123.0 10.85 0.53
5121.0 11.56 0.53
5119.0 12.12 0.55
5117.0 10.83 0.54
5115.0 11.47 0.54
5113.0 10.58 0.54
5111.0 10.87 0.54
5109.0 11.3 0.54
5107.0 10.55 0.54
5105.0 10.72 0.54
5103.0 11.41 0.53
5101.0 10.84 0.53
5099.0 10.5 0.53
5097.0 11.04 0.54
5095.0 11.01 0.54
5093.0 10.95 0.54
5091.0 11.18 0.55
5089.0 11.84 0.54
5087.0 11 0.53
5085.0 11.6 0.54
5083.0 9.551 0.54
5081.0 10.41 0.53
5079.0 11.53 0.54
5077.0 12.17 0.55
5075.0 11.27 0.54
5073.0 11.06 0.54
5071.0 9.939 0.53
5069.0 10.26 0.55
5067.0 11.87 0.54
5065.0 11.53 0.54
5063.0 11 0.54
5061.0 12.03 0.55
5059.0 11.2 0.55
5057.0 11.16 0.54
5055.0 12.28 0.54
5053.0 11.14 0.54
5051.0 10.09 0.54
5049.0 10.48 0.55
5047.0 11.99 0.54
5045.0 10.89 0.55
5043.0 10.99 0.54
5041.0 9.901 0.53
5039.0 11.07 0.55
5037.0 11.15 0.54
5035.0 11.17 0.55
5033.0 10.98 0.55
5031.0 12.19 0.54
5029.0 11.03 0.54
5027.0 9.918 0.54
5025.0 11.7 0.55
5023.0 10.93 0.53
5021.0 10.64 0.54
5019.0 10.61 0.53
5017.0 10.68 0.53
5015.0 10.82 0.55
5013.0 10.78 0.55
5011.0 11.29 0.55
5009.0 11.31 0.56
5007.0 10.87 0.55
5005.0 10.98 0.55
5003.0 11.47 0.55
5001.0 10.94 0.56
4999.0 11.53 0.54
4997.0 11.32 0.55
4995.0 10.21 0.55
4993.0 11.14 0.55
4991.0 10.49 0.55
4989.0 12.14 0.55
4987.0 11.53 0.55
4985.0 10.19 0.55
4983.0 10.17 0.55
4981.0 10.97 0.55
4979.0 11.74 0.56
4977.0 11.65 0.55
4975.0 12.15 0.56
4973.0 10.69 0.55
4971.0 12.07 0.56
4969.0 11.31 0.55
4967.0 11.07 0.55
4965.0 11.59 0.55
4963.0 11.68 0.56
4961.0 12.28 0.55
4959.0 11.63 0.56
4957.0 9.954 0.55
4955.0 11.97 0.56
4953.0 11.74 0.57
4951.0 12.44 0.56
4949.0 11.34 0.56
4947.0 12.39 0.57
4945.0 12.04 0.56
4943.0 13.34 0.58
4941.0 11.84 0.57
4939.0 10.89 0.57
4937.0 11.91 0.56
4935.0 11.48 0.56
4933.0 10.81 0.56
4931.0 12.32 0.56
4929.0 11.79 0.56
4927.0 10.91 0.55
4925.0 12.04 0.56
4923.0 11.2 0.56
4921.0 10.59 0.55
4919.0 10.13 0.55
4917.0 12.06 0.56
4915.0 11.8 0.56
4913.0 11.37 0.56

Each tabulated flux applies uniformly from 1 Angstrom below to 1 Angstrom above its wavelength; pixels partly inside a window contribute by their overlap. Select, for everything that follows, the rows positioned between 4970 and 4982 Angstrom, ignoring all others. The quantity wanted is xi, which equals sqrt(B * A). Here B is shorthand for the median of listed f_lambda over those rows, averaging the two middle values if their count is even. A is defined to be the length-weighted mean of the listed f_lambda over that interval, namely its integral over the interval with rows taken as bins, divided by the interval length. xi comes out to 11.6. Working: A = 11.5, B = 11.7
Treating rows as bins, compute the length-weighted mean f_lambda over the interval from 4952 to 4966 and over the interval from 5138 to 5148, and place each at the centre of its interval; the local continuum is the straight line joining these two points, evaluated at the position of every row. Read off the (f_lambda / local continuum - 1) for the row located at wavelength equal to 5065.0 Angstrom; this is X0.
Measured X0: 0.060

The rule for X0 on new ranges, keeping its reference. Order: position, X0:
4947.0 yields 0.066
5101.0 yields 0.019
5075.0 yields 0.043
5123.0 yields 0.033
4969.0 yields -0.015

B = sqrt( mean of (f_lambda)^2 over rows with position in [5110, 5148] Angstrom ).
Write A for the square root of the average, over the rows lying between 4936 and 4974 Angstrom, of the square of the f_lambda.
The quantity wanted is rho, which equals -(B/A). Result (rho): -0.94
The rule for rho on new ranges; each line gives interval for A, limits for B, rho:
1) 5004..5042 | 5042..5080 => -1.02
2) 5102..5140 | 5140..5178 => -0.94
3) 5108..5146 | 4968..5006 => -1.02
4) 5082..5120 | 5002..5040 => -1.00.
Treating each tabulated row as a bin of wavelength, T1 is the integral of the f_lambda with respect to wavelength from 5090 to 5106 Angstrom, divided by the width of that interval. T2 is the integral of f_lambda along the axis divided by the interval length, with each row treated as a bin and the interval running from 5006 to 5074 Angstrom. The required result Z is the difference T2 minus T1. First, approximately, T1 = 11.0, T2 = 11.03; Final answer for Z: 0.07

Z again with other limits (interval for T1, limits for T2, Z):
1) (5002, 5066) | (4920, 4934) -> 0.31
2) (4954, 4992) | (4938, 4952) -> 0.71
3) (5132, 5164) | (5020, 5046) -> 0.18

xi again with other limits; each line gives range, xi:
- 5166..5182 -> 9.9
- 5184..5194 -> 10.0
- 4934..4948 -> 11.9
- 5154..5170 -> 10.9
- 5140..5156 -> 10.5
